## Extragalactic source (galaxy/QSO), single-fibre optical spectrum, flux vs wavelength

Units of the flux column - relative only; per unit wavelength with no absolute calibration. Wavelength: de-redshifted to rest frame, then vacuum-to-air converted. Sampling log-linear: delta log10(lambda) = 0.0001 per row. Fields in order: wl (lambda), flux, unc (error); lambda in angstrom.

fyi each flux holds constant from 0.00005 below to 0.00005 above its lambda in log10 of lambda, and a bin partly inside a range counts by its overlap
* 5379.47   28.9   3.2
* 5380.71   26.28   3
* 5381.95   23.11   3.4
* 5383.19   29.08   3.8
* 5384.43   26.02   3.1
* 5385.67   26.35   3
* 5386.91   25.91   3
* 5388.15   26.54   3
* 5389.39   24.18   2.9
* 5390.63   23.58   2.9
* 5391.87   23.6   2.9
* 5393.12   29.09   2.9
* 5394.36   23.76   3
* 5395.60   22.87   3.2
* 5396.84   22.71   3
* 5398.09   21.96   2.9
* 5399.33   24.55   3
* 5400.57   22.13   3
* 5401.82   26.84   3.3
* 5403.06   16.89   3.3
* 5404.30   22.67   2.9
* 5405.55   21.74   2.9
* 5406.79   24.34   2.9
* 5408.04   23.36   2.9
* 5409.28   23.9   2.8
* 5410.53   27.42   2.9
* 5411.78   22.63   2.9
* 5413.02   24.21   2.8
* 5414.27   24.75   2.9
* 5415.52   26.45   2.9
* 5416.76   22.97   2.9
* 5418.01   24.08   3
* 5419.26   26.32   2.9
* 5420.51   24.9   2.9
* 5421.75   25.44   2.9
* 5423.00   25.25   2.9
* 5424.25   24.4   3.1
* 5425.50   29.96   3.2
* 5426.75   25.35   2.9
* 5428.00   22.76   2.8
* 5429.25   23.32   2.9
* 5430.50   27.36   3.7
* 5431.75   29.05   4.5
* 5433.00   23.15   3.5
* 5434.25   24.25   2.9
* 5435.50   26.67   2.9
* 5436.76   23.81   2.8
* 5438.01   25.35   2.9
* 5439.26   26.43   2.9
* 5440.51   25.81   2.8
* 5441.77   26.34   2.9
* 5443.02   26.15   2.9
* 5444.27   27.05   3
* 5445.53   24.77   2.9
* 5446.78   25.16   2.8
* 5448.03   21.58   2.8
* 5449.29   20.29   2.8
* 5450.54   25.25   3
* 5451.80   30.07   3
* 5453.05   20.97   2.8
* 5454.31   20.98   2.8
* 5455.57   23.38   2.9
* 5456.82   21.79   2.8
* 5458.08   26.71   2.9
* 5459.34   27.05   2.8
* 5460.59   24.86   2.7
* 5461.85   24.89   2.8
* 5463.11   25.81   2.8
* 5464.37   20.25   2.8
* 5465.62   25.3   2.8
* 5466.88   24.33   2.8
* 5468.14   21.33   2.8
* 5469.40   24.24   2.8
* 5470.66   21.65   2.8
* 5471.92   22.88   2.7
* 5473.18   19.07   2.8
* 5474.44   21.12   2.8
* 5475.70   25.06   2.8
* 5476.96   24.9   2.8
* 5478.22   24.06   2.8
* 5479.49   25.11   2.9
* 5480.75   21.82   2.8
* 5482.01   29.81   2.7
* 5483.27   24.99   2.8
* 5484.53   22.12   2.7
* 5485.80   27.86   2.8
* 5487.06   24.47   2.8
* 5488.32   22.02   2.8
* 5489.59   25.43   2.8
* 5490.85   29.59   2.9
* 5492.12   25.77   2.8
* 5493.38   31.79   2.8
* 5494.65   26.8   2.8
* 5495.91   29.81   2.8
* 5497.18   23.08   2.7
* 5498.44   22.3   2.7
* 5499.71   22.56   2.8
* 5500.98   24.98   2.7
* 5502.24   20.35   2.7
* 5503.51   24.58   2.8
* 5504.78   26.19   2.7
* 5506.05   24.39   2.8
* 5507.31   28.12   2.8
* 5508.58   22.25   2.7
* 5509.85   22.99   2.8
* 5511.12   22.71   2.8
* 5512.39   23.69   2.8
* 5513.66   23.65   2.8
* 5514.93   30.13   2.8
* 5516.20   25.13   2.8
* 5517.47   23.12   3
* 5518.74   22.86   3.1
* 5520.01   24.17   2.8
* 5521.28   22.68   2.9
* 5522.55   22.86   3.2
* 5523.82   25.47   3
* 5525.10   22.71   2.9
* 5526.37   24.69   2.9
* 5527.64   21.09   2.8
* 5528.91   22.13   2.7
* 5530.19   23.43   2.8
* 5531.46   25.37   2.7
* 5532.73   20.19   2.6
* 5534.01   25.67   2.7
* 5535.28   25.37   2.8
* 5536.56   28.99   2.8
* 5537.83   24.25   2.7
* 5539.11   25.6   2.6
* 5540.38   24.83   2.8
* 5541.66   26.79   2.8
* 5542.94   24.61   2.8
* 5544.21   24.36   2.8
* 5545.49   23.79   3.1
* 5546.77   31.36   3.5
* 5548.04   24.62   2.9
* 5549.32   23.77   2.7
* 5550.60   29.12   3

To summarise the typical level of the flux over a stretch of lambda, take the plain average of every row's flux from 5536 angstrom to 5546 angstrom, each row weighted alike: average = 25.4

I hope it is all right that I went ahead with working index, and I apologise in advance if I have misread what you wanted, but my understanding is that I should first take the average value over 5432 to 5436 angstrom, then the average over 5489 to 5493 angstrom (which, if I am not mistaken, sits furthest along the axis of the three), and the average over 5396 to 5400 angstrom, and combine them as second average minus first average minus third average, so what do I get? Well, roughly -21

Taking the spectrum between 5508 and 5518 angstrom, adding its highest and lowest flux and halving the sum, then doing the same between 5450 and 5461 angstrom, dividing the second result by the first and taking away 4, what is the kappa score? -3.03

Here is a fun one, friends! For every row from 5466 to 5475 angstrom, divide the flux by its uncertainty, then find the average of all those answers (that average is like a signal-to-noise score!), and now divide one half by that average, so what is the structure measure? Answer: 0.063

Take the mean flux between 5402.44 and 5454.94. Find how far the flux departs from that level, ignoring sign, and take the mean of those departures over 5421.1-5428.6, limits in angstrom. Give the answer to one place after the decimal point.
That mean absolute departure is 1.6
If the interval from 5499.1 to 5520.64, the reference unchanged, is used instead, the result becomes 1.7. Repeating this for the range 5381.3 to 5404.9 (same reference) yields 2.2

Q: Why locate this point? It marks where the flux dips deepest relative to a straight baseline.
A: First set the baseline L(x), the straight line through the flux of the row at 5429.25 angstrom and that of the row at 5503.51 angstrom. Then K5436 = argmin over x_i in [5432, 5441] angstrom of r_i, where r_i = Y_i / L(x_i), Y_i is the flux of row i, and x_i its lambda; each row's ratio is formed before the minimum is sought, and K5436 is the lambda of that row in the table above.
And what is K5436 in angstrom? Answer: 5433.00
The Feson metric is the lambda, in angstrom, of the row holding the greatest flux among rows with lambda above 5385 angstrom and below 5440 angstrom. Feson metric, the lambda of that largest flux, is 5425.50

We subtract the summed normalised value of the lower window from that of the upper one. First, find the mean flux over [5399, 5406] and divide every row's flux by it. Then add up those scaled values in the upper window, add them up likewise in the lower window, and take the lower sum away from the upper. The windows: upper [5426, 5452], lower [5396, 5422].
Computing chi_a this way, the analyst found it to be 1.3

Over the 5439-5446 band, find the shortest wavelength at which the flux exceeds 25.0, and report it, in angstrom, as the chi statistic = 5439.26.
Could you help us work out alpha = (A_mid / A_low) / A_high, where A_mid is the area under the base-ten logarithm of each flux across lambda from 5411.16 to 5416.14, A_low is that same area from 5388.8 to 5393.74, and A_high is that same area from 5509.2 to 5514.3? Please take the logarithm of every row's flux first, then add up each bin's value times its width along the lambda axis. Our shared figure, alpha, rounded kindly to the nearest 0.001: 0.144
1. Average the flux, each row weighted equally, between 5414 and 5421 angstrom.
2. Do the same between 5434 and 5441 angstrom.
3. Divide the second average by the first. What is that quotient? 1.02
